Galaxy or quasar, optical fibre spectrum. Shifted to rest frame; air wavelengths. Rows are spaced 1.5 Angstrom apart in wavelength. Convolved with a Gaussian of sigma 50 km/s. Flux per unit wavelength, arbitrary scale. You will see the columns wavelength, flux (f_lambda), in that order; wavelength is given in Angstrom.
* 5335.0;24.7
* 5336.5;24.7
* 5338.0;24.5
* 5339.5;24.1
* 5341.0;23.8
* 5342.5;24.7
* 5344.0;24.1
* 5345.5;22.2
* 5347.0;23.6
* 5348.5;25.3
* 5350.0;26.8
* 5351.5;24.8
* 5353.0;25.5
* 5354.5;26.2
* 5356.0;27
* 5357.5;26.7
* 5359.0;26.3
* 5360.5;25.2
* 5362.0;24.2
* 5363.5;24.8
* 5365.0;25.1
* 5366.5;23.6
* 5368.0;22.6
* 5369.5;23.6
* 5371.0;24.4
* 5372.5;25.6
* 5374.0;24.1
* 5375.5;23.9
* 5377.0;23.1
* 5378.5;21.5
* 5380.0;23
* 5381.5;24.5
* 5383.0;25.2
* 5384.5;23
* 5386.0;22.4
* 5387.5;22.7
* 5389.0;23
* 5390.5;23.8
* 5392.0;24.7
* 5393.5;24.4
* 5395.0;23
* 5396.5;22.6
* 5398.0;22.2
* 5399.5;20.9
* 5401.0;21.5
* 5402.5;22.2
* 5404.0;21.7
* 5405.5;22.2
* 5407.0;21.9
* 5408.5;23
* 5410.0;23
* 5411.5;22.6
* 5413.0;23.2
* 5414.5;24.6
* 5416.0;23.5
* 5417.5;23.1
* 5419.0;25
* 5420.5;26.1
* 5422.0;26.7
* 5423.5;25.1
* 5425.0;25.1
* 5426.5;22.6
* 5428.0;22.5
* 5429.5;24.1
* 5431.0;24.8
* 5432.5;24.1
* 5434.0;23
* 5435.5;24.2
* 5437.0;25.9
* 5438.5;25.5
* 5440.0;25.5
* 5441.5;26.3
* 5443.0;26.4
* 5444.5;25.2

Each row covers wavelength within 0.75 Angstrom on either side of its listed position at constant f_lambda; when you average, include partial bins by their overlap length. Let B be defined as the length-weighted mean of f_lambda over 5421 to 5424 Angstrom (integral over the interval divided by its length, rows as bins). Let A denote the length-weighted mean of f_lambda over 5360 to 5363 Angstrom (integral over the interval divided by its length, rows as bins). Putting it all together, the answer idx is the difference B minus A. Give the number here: 1.3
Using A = 24.7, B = 26.0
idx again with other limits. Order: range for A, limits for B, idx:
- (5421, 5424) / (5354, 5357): 0.7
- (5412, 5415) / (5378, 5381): -1.2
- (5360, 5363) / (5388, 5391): -1.4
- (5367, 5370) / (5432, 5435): 0.5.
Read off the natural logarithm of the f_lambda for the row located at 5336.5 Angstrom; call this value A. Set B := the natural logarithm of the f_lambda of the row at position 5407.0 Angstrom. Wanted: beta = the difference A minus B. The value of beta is 0.12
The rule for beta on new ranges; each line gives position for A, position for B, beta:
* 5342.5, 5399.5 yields 0.17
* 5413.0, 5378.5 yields 0.08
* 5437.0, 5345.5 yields 0.15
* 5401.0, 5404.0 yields -0.01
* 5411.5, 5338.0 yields -0.08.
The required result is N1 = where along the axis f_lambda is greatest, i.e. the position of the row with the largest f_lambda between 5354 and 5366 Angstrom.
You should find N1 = 5356.0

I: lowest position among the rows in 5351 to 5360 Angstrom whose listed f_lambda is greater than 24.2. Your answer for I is 5351.5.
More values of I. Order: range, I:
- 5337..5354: 5338.0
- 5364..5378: 5365.0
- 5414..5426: 5414.5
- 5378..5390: 5381.5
